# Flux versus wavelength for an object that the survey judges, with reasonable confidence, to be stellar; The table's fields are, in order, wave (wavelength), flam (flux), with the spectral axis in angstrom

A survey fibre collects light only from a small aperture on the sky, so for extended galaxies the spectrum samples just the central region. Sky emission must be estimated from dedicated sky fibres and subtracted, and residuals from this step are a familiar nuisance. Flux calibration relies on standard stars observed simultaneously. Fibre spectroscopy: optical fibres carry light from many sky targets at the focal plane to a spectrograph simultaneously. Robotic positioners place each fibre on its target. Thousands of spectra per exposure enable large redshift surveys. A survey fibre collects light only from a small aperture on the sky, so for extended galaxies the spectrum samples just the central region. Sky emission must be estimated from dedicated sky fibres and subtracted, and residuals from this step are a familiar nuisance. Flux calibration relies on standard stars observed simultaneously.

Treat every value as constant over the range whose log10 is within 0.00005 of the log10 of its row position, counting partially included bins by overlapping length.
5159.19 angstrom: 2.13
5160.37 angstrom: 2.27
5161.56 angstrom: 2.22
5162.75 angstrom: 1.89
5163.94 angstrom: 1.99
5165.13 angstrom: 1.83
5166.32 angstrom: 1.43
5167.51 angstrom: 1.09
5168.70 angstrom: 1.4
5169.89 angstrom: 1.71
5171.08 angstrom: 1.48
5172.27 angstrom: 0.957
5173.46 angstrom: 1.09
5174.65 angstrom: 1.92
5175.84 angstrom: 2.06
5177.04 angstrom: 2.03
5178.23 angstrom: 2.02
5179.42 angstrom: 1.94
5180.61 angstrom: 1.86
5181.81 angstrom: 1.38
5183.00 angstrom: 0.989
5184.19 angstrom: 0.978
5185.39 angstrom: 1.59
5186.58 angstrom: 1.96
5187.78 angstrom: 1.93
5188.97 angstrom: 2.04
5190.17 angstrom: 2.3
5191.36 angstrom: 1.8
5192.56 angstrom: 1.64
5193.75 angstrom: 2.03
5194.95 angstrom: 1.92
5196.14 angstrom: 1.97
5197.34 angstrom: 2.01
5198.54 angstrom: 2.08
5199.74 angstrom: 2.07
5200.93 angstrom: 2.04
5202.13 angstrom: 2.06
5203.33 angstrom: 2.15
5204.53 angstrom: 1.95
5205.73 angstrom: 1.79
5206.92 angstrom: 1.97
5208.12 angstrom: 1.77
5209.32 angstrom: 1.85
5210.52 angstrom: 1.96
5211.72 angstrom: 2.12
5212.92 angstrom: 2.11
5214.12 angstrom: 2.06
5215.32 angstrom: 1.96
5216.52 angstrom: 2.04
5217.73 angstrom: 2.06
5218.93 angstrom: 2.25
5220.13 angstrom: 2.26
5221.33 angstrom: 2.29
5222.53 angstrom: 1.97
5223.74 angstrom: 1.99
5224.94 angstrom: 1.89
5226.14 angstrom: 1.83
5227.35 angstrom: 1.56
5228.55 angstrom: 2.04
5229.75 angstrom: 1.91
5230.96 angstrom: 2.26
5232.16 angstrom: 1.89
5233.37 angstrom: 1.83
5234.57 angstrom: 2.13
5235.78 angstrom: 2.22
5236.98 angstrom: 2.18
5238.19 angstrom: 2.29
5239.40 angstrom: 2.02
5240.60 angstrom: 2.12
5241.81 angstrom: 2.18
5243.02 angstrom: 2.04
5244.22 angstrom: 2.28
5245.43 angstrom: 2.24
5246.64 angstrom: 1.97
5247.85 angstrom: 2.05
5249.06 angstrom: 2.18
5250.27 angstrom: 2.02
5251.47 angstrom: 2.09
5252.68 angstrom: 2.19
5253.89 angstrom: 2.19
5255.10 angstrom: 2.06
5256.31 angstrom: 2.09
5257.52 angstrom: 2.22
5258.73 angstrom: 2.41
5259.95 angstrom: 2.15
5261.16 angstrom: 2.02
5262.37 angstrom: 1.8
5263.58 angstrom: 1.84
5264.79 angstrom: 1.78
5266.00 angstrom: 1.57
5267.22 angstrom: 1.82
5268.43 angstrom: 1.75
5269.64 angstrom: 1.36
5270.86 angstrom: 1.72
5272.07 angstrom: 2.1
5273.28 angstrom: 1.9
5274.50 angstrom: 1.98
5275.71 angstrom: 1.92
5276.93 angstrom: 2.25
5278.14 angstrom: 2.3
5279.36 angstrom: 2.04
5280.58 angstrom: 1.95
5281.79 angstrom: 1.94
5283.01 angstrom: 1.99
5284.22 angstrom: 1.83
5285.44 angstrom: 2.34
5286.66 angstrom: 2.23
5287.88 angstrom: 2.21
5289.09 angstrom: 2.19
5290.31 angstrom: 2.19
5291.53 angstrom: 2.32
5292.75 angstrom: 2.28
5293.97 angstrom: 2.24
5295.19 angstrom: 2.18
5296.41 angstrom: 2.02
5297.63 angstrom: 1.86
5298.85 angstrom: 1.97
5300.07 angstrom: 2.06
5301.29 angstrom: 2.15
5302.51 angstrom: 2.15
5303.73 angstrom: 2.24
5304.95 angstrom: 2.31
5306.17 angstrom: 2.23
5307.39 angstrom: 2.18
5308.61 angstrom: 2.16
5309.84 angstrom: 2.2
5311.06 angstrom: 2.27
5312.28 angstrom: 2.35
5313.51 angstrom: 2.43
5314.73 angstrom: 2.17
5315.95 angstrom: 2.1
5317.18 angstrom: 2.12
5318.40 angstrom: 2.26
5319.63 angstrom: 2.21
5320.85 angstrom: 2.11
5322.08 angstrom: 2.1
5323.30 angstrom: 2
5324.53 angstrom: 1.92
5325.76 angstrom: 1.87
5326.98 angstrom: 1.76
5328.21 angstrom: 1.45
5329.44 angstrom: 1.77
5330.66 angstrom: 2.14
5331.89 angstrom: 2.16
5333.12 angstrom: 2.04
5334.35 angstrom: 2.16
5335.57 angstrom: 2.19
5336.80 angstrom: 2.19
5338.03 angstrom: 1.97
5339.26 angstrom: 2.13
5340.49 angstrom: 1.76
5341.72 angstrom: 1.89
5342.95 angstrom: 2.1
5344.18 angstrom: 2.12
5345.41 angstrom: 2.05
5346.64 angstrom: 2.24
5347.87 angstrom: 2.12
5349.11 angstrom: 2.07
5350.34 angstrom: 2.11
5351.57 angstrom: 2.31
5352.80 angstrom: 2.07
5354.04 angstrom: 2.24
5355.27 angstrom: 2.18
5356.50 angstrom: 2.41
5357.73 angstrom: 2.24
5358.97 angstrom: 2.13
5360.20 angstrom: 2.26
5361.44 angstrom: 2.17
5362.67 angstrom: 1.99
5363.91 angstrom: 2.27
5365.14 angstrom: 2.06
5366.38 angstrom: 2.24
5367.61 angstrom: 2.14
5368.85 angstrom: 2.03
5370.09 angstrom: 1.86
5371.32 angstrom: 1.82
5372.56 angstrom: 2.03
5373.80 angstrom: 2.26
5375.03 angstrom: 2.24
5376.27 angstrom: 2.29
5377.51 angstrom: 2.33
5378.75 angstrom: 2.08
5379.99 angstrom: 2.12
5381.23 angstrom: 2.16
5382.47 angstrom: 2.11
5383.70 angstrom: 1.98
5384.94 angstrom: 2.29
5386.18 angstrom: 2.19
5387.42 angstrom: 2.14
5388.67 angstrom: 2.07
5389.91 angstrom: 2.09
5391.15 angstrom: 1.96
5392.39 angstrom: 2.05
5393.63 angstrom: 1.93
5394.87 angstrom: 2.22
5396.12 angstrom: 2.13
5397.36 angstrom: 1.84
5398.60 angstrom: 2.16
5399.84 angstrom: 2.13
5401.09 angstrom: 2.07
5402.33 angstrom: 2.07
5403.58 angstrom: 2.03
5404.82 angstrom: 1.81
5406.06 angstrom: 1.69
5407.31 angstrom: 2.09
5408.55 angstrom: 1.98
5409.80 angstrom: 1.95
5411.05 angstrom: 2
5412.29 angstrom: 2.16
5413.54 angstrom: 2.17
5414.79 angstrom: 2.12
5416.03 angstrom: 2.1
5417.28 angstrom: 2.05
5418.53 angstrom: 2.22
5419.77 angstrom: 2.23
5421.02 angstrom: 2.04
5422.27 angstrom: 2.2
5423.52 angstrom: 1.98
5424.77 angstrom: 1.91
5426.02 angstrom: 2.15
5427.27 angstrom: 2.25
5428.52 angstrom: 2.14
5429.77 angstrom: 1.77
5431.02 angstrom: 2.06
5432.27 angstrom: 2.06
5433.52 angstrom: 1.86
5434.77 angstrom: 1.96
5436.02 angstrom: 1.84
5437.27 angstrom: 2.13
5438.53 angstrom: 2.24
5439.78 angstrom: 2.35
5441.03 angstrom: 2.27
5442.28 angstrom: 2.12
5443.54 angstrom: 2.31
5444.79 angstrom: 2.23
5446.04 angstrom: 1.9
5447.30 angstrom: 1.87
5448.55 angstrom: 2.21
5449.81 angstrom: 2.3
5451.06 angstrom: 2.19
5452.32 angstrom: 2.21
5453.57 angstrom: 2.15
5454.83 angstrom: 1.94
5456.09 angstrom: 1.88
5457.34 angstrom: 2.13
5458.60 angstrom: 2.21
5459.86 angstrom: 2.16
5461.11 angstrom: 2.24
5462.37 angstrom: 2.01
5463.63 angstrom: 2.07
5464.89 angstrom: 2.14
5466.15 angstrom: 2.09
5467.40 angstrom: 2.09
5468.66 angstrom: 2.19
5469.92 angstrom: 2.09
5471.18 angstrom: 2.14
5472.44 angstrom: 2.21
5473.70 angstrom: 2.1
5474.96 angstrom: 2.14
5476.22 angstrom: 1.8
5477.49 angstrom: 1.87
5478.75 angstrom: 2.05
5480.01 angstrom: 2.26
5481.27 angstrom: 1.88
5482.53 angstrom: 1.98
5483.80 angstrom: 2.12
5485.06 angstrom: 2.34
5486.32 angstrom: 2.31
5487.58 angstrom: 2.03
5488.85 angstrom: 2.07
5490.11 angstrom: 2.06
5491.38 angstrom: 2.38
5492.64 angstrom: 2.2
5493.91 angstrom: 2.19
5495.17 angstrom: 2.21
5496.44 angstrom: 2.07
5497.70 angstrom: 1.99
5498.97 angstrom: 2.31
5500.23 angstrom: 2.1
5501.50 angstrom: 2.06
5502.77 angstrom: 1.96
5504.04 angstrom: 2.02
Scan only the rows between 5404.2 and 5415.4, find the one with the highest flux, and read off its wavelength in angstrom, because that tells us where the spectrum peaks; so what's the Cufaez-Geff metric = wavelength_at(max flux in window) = 5413.54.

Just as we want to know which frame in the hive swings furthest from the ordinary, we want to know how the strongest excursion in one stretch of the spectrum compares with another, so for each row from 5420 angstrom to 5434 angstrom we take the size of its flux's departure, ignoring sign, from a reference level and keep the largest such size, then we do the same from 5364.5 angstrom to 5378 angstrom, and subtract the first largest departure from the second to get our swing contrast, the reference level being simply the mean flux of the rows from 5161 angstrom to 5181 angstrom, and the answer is 0.08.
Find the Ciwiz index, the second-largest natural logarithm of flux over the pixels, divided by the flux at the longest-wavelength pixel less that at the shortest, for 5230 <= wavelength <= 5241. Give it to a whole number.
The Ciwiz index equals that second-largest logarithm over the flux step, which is -6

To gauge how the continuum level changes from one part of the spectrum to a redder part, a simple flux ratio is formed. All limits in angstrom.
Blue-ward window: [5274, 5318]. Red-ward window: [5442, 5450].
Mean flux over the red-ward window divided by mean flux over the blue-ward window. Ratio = 0.99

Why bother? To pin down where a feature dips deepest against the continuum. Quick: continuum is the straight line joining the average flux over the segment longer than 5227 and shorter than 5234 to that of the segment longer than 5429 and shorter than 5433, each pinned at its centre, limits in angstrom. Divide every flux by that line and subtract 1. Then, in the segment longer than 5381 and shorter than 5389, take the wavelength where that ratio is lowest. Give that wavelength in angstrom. 5383.70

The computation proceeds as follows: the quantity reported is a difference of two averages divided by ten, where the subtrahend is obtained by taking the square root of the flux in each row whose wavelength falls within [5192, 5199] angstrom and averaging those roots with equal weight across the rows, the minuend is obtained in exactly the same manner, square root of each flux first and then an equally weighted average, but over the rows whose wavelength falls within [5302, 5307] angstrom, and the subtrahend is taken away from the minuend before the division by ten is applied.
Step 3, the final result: 0.010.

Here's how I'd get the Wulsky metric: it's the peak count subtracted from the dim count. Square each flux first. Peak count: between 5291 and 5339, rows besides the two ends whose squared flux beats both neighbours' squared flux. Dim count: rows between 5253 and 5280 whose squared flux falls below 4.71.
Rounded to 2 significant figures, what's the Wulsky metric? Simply 13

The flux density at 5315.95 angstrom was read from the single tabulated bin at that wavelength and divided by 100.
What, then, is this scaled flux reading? 0.0210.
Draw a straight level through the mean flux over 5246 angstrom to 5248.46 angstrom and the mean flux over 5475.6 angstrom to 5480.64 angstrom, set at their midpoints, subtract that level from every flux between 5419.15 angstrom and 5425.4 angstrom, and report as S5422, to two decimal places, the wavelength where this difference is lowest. 5424.77 angstrom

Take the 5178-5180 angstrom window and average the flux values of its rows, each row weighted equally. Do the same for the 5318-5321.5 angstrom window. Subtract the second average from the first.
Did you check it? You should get -0.21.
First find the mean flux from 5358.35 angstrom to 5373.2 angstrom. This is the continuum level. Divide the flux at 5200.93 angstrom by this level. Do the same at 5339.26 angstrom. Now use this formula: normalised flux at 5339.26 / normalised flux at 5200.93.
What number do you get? 1.04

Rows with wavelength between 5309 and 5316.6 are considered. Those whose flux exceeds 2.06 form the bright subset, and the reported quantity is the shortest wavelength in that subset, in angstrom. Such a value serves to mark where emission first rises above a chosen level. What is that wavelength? 5309.84 angstrom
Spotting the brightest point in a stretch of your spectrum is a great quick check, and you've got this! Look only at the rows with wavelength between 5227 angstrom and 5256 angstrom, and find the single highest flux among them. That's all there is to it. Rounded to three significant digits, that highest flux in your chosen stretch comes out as 2.29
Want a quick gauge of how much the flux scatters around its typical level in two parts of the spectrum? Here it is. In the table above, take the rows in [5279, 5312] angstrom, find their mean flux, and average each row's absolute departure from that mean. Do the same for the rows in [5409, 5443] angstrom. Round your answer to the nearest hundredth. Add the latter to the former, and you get 0.23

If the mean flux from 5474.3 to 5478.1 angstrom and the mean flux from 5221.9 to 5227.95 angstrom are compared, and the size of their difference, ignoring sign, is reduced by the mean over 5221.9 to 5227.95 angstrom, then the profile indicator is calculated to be -1.8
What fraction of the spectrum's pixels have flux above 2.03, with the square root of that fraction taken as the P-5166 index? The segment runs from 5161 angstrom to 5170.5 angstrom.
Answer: 0.4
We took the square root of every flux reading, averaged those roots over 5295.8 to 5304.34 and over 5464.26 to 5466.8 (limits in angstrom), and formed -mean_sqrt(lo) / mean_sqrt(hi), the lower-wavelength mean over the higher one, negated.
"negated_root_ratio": -0.99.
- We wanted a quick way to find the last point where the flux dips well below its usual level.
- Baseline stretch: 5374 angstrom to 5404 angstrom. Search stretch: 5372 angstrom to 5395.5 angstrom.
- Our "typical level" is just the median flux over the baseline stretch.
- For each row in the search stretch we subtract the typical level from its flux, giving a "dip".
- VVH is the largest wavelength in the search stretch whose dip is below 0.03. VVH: 5393.63 angstrom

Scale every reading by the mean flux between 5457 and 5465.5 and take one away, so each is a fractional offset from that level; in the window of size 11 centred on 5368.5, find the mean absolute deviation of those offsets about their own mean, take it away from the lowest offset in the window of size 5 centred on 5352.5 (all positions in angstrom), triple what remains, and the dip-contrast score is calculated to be -0.28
